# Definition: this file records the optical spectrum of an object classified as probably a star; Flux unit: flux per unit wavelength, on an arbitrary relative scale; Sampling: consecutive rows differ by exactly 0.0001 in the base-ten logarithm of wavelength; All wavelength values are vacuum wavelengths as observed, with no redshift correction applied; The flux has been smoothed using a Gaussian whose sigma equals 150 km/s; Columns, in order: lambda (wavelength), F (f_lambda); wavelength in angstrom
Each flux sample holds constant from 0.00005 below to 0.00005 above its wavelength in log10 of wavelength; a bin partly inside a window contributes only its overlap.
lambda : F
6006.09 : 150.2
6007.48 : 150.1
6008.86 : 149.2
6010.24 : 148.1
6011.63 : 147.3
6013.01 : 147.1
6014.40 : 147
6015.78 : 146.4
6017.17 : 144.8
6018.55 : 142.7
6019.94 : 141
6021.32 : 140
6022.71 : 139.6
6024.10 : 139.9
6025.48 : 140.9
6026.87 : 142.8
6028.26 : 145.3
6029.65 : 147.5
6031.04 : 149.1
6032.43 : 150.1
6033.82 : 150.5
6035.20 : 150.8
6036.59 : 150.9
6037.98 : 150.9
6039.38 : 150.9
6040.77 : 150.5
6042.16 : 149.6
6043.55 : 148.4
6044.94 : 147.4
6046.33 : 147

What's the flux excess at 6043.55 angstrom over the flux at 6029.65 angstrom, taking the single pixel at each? 1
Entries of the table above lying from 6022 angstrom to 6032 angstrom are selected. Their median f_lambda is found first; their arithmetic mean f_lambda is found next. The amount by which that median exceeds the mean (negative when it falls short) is -0.8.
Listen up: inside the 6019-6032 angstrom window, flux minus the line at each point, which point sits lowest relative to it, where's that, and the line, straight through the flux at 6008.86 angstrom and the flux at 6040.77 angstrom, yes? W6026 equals 6022.71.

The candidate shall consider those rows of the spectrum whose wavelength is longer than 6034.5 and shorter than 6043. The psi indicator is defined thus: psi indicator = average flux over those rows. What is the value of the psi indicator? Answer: 151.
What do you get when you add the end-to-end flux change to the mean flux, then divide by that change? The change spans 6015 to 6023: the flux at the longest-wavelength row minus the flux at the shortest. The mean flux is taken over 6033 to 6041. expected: -21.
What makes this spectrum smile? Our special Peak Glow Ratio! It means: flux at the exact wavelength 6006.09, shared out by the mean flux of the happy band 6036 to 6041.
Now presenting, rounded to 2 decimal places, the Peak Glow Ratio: 1.00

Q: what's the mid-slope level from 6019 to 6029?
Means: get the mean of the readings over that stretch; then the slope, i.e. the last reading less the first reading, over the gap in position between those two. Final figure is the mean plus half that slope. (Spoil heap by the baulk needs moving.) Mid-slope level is 142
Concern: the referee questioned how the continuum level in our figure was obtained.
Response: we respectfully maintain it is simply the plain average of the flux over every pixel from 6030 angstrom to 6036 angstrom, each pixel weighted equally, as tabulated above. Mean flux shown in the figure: 150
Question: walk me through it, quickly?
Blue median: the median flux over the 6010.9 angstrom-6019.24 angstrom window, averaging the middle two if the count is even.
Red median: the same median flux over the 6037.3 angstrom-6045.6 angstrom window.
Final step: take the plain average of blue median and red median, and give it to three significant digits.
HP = 148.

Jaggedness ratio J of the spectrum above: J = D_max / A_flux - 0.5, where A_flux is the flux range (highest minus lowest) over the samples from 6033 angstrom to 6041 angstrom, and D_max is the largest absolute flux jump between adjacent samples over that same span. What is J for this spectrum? 0.50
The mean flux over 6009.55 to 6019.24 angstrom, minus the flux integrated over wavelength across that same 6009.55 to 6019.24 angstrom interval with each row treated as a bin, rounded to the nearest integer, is -1271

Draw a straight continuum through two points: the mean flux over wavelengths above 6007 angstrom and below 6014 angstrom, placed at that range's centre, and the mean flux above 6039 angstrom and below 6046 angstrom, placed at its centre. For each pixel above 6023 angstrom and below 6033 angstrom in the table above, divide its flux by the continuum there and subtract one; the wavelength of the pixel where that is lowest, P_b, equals 6024.10 angstrom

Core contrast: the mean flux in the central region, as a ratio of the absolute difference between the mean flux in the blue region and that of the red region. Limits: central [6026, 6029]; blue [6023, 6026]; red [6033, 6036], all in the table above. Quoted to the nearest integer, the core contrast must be 14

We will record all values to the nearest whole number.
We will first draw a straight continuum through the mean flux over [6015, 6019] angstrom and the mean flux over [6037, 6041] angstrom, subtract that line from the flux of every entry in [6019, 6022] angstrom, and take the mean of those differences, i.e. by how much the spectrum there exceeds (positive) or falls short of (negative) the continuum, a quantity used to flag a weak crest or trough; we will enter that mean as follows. -5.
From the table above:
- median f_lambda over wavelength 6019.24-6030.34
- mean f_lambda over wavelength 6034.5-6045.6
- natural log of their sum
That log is 5.67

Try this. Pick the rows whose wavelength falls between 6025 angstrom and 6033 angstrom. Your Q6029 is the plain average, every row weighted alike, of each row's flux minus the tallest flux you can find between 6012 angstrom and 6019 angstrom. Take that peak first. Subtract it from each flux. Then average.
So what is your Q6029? -1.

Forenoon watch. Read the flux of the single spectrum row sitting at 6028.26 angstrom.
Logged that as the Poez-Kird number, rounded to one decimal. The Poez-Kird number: 145.3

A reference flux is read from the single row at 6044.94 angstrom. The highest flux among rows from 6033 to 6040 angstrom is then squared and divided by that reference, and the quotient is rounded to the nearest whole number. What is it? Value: 154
